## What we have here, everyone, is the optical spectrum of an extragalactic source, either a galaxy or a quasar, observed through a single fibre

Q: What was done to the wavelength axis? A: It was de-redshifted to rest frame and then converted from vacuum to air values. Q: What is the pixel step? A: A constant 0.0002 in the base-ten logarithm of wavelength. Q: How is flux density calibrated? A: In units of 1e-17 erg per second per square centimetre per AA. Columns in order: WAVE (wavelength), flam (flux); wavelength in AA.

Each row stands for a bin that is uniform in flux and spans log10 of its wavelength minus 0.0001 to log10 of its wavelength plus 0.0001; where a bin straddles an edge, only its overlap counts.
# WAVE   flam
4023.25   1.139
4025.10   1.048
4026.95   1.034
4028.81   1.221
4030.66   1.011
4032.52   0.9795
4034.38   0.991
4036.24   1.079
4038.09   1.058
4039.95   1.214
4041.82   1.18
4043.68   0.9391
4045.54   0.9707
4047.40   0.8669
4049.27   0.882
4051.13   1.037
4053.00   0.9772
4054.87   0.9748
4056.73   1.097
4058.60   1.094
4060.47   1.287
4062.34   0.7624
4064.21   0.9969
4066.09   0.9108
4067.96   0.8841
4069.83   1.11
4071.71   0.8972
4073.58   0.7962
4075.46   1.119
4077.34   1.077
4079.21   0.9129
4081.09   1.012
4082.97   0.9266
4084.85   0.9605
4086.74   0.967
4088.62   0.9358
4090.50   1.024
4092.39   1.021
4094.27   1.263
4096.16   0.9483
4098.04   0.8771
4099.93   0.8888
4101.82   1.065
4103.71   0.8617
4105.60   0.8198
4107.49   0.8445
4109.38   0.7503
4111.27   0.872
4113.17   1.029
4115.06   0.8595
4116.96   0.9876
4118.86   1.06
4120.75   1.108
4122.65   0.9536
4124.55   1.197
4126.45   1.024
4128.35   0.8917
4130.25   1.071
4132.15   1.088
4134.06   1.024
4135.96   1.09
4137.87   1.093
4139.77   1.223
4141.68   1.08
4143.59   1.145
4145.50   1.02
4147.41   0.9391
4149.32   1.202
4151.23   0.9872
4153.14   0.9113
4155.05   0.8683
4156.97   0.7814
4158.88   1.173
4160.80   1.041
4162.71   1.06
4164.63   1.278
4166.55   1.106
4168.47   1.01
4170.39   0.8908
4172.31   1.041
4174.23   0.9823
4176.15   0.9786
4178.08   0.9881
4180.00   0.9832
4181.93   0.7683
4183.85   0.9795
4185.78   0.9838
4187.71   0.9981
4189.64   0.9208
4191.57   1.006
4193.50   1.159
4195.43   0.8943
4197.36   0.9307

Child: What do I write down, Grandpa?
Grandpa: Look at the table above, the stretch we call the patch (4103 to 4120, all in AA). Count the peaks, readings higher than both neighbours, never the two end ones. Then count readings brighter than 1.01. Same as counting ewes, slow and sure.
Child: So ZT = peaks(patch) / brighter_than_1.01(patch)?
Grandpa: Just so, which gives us 1.00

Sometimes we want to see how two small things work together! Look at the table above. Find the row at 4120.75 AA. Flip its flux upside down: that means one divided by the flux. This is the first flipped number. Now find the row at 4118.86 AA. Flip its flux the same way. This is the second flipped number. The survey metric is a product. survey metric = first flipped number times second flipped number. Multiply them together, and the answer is 0.85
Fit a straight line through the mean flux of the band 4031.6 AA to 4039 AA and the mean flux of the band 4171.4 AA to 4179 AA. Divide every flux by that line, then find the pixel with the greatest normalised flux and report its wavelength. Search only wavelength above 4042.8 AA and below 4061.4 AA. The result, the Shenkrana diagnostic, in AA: 4060.47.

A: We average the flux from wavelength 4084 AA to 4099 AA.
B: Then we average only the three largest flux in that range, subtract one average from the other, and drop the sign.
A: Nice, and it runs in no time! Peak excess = 0.10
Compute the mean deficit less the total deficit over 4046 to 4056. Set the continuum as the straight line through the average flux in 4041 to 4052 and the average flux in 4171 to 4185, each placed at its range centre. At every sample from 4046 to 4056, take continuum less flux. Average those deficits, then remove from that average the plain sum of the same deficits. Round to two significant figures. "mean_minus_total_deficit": -0.12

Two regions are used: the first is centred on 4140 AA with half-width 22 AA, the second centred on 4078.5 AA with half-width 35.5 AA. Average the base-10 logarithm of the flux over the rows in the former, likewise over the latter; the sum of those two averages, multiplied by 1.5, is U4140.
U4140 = -0.005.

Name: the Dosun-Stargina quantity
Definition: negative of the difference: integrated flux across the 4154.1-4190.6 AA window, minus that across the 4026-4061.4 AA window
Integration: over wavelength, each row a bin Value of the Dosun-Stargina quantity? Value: 0.9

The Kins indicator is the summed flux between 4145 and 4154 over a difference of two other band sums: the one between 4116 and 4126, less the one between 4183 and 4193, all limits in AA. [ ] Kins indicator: 12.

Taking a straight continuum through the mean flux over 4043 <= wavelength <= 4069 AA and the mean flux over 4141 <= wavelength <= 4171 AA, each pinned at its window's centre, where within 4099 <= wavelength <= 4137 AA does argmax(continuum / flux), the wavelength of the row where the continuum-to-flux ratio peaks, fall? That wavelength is 4109.38 AA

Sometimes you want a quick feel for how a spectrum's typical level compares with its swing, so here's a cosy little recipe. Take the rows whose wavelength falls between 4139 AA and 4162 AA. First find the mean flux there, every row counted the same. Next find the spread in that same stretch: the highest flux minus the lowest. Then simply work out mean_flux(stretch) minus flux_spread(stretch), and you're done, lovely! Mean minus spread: 0.59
